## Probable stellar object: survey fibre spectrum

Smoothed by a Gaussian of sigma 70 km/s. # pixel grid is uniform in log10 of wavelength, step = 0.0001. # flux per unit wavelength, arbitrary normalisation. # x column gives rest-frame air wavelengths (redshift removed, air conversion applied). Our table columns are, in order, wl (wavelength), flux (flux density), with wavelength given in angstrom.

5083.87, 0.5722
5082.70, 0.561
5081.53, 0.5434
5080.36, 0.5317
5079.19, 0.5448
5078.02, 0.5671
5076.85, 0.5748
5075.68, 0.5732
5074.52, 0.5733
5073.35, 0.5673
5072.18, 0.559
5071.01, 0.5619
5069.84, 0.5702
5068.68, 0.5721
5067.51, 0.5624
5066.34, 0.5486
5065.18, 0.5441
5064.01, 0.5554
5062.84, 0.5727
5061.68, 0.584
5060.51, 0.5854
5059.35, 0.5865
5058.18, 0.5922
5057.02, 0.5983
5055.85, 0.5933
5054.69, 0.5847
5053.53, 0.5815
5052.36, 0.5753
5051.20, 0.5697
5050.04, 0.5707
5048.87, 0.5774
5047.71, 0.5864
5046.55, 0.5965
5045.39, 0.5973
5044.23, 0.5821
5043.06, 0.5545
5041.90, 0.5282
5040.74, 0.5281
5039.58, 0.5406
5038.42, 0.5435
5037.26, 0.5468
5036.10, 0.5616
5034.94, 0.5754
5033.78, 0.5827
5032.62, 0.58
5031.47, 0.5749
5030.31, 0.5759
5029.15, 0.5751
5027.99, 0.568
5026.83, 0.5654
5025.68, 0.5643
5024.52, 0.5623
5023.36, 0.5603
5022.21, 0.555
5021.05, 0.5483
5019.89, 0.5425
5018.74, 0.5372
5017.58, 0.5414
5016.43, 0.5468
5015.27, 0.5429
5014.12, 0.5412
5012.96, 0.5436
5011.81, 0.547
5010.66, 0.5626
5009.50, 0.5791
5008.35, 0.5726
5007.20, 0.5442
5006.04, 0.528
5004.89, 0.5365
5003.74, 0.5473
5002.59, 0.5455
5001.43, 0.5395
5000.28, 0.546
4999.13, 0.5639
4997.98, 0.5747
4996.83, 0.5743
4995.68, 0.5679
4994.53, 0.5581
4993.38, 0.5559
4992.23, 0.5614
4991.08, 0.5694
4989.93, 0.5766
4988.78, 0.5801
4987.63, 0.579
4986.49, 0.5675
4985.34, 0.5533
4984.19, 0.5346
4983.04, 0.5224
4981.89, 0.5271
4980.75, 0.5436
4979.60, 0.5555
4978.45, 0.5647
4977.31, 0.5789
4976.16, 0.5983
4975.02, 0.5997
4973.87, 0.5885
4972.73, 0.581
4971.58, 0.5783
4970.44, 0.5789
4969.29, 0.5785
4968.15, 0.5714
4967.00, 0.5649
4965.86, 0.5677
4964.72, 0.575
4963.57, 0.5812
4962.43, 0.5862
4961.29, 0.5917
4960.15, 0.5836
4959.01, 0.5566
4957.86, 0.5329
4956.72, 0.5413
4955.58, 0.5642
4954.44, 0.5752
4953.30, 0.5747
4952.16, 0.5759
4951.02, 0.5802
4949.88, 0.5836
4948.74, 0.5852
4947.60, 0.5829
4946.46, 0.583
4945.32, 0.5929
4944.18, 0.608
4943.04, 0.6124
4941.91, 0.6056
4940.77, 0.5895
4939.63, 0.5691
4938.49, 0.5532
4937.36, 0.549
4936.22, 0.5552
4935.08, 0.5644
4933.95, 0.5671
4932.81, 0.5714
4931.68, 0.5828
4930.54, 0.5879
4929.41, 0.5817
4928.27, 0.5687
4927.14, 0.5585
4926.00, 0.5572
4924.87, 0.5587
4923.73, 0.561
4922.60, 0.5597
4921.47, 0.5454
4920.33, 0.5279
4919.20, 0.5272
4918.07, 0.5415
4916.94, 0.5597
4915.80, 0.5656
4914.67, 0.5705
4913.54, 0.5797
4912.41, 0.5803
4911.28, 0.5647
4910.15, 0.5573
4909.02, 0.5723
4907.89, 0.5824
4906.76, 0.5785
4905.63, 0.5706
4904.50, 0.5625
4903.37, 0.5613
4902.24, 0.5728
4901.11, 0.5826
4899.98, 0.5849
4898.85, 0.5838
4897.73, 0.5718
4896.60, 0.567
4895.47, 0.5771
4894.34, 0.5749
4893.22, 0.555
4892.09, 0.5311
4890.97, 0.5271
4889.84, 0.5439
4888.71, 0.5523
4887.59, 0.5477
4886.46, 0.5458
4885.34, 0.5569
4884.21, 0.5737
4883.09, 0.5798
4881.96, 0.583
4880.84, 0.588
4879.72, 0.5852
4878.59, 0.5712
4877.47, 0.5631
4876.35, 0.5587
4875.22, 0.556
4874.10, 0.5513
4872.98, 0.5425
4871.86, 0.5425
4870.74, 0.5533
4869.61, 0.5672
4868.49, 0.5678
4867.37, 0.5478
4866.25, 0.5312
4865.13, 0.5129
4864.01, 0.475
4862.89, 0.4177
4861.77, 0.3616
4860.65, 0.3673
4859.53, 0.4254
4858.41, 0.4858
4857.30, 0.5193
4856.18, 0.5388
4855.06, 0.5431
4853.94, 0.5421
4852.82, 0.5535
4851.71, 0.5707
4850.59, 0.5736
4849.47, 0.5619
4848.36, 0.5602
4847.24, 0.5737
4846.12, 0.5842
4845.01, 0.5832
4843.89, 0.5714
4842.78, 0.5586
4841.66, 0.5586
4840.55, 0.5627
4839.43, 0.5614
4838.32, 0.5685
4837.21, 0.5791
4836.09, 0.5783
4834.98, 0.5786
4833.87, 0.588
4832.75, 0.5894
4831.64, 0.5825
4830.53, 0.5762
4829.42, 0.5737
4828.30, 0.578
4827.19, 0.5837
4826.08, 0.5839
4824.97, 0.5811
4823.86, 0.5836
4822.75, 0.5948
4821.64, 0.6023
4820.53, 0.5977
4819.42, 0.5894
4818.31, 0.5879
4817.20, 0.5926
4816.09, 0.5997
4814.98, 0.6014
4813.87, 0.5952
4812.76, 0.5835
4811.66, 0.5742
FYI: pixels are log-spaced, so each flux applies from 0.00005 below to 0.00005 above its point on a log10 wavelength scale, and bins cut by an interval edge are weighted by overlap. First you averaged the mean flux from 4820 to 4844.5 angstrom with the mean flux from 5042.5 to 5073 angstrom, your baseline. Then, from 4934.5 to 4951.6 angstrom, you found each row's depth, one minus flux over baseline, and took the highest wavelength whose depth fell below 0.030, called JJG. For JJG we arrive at 4951.02 angstrom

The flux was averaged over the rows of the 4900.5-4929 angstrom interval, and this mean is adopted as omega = 0.563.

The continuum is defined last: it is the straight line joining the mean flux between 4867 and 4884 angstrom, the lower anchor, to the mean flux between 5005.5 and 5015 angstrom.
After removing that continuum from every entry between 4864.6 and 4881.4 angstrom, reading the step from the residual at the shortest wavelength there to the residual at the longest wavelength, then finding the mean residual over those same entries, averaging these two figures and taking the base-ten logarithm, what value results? -1.5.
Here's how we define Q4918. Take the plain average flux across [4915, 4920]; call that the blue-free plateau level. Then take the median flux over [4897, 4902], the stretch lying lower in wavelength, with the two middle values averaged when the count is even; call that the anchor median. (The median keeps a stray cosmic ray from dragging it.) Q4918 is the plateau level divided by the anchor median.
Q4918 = 0.941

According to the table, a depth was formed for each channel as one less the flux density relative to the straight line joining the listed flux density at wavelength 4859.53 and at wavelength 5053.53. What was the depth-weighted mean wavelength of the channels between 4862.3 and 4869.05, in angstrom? 4866.8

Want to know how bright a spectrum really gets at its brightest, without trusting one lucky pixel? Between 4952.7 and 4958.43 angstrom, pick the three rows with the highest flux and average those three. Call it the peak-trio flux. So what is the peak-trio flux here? 0.571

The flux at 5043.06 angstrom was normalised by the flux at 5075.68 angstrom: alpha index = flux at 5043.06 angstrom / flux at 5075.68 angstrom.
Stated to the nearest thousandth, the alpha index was 0.967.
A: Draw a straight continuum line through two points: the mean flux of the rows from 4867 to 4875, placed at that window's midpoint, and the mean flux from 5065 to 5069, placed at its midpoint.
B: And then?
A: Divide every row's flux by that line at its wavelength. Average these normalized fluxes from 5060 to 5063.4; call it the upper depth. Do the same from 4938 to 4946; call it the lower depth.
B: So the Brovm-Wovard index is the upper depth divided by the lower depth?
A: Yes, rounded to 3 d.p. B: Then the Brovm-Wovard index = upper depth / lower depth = 0.980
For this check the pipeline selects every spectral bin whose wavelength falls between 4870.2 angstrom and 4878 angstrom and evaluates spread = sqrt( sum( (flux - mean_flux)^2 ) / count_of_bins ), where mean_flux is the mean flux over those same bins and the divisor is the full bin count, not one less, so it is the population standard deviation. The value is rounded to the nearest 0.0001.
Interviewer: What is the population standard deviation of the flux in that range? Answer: 0.0072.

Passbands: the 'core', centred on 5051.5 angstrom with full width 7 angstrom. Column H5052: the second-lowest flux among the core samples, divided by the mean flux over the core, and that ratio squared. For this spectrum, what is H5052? 0.980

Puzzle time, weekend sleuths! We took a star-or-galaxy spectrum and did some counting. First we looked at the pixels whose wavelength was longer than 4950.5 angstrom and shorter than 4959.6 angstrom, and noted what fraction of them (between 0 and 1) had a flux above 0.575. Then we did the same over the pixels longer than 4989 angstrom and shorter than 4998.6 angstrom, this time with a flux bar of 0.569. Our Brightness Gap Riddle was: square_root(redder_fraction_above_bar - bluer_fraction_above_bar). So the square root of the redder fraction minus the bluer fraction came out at 0.35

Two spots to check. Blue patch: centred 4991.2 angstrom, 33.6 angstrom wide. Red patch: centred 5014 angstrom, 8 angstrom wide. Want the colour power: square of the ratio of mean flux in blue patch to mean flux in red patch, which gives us 1.04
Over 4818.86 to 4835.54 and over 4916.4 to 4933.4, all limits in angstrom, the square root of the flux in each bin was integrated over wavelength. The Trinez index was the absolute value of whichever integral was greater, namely 12.8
